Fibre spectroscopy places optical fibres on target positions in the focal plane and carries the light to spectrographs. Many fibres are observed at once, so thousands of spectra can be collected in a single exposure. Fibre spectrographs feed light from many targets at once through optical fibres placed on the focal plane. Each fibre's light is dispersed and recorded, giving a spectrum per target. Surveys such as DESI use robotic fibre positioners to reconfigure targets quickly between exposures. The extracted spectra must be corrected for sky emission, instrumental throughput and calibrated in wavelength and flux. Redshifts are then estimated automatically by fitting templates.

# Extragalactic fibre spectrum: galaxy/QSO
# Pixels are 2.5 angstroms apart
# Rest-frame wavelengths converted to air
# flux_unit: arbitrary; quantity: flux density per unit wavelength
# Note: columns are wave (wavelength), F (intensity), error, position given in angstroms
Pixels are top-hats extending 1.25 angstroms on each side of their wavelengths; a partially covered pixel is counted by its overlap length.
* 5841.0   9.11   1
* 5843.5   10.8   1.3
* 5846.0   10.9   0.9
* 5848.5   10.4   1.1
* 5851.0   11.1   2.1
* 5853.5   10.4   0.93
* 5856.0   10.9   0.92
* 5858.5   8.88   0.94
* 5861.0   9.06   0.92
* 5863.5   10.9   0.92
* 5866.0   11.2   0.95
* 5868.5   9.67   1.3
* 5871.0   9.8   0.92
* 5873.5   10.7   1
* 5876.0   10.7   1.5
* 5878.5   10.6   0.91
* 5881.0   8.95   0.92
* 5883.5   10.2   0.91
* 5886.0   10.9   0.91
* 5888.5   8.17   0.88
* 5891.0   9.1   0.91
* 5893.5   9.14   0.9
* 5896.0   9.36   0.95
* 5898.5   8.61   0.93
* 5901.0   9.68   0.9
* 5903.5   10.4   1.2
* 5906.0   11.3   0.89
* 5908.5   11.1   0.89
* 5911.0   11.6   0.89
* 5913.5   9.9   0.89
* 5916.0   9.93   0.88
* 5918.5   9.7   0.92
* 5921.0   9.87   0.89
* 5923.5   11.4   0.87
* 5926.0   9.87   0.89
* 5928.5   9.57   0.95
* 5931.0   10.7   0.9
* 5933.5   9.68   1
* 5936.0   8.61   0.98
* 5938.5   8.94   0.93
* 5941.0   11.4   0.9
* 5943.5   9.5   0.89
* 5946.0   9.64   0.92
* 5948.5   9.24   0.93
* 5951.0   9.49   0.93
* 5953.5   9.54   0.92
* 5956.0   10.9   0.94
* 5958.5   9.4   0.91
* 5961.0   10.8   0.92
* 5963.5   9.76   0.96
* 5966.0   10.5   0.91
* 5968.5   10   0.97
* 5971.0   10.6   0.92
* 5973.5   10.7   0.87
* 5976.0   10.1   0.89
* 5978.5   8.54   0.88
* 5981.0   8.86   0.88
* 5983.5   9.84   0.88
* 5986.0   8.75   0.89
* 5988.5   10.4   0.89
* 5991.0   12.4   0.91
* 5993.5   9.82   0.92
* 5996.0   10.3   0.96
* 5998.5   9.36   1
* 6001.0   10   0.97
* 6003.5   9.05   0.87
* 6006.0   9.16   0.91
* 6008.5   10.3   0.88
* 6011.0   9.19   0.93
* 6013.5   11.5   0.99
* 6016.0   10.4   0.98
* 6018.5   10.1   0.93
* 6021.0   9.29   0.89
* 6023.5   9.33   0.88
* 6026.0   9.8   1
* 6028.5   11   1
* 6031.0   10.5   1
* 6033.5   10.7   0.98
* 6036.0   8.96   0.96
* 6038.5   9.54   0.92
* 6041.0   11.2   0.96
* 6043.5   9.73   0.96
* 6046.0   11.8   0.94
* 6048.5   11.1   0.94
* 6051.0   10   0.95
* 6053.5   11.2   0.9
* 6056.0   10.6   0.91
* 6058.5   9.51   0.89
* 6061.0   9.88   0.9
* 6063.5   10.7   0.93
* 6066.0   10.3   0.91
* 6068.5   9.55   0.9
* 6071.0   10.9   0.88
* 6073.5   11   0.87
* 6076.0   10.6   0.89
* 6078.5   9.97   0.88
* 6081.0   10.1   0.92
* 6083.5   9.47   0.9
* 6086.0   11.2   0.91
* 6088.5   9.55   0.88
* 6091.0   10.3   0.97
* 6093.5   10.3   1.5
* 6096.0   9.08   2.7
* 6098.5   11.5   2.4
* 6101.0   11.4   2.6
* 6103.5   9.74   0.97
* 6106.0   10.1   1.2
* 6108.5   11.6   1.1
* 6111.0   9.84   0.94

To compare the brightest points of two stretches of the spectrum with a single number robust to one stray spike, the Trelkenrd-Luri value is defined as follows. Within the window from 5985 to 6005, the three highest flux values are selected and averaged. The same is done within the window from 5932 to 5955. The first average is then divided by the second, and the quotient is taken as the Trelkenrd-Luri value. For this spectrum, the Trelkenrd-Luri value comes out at 1.08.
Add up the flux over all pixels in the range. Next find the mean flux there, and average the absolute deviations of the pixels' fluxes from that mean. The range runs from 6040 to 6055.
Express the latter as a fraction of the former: 0.0100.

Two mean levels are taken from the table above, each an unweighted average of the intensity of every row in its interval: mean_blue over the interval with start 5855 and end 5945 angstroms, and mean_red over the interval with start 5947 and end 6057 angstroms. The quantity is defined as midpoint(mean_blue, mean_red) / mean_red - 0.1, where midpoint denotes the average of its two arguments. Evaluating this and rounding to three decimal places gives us 0.896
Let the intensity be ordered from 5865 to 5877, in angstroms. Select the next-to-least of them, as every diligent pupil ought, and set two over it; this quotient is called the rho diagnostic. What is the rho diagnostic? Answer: 0.204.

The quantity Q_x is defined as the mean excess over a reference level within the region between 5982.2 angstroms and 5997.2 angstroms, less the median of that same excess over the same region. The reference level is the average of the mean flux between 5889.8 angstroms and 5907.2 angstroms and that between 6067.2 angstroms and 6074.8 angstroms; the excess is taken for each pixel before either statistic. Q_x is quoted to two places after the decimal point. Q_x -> 0.18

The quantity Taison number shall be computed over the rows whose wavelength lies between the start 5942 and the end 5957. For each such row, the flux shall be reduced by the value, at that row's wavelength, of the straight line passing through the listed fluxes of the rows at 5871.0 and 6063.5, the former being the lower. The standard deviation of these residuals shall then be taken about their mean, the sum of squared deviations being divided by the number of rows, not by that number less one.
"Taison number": 0.53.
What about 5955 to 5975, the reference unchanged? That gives 0.51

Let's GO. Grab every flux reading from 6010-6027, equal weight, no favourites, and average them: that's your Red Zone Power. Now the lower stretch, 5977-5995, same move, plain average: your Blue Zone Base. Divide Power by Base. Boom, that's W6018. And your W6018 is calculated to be 1.01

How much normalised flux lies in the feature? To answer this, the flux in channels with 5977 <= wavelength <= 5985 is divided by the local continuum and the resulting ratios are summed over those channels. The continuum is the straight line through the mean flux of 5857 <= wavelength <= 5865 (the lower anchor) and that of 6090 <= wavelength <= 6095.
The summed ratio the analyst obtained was 2.7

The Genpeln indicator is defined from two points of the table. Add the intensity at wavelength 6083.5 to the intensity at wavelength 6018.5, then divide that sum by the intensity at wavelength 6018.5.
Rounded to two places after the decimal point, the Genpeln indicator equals 1.94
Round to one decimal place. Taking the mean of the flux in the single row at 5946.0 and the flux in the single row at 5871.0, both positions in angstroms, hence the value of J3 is 9.7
